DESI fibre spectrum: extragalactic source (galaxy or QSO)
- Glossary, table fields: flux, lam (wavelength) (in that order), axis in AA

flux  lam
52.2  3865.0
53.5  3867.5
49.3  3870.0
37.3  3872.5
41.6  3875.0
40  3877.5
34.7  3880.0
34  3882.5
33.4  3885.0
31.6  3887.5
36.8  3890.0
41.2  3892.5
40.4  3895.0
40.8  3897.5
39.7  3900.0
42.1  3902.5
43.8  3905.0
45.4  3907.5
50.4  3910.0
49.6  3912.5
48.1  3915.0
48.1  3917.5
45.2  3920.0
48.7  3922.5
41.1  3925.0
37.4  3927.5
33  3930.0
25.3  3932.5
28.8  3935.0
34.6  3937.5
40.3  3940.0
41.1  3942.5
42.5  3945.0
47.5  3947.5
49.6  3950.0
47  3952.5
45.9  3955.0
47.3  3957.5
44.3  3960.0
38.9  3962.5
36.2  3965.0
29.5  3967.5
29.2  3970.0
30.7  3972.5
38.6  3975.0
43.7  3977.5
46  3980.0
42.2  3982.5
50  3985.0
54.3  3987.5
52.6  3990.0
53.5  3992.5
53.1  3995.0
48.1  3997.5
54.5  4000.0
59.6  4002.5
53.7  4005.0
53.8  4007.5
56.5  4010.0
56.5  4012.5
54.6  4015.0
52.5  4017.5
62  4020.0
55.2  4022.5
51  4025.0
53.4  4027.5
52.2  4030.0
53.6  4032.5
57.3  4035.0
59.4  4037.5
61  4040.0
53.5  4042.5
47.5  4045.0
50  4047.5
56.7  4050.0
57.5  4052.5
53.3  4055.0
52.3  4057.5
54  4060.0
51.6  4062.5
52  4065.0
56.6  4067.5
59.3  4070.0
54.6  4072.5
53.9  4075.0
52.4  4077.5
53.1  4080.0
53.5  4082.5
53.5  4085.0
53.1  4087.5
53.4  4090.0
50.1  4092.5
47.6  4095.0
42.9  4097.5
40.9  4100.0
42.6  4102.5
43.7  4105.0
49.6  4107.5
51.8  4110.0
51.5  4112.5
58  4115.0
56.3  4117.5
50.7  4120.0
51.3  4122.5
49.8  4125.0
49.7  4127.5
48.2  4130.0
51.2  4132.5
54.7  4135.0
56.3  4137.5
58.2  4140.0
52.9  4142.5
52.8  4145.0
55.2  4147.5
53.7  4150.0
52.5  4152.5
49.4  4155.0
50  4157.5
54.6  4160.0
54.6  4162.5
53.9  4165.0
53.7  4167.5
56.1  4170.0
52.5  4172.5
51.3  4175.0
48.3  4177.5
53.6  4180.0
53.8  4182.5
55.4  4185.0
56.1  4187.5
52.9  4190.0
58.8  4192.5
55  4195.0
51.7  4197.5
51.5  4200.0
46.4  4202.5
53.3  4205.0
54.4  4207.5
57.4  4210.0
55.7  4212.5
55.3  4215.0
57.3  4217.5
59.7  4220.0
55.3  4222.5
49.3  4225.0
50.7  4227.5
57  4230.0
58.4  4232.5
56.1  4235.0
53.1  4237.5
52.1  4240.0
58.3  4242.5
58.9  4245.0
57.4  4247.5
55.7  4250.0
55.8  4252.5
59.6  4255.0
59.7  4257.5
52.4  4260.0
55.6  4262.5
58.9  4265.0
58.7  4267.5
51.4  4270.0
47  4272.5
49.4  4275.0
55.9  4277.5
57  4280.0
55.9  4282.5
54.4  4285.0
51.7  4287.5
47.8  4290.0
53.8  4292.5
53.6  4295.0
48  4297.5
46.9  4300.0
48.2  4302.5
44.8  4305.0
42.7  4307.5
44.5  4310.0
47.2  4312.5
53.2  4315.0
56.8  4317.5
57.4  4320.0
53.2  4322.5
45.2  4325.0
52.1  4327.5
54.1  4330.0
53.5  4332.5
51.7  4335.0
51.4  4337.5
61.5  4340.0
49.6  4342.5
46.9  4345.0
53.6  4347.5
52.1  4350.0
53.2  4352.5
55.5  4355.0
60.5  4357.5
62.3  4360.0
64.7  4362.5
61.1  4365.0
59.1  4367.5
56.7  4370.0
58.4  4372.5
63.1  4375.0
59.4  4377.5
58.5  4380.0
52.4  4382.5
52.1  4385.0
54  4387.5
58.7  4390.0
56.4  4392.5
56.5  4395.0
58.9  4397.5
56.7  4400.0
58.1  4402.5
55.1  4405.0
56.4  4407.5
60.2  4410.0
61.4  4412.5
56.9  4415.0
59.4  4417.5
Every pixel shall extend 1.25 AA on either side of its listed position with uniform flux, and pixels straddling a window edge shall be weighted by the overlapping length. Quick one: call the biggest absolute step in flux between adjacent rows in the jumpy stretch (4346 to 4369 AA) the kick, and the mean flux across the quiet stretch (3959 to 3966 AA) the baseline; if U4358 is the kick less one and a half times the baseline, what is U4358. -55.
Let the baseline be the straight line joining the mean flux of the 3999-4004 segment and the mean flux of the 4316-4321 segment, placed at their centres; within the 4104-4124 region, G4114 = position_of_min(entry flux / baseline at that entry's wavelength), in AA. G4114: 4105.0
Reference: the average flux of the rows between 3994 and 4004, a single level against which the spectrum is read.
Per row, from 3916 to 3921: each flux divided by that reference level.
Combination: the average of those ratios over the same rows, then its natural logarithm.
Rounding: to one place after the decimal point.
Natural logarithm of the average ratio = -0.1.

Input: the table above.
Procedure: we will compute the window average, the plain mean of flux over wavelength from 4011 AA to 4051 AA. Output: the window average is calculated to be 54.8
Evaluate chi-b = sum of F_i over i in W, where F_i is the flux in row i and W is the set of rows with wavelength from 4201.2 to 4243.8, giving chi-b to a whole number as 930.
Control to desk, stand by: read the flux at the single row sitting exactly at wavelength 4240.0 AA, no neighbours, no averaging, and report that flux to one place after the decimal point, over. 52.1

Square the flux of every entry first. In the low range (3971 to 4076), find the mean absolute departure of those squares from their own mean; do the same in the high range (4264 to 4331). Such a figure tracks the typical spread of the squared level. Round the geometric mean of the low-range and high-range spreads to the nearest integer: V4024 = 401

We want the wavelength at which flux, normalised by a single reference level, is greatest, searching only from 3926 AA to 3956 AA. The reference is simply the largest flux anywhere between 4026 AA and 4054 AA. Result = 3950.0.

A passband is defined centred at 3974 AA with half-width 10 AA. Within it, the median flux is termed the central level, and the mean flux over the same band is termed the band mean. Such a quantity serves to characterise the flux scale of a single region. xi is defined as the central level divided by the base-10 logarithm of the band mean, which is 23.8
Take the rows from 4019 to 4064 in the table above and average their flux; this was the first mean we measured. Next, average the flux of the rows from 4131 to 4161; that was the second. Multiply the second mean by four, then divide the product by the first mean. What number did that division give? 3.92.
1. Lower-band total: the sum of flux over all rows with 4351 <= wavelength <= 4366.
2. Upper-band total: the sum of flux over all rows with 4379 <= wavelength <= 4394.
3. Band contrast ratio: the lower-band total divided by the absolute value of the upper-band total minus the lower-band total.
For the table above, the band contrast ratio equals 14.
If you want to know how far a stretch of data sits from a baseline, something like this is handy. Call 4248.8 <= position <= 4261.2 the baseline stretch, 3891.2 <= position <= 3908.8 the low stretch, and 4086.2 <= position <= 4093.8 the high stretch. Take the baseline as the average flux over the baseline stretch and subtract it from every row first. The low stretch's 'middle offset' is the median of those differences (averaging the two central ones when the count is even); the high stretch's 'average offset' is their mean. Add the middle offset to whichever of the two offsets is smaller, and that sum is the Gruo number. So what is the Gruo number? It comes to -31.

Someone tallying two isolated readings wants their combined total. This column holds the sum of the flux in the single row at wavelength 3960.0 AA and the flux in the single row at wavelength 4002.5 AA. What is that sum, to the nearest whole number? 104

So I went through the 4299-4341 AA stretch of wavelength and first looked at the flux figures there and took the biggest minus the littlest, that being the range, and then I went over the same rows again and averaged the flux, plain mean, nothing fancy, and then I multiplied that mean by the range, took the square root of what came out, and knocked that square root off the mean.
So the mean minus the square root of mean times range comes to 19.9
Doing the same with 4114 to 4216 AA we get 27.6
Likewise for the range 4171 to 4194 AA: 29.9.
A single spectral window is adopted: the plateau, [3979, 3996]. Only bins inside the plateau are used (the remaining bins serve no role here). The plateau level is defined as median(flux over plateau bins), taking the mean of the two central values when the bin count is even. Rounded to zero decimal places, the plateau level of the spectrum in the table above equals 53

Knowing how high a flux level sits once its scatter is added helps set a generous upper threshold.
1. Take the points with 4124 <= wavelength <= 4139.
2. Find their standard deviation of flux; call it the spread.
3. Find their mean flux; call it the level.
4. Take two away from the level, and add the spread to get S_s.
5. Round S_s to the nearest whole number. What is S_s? 53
